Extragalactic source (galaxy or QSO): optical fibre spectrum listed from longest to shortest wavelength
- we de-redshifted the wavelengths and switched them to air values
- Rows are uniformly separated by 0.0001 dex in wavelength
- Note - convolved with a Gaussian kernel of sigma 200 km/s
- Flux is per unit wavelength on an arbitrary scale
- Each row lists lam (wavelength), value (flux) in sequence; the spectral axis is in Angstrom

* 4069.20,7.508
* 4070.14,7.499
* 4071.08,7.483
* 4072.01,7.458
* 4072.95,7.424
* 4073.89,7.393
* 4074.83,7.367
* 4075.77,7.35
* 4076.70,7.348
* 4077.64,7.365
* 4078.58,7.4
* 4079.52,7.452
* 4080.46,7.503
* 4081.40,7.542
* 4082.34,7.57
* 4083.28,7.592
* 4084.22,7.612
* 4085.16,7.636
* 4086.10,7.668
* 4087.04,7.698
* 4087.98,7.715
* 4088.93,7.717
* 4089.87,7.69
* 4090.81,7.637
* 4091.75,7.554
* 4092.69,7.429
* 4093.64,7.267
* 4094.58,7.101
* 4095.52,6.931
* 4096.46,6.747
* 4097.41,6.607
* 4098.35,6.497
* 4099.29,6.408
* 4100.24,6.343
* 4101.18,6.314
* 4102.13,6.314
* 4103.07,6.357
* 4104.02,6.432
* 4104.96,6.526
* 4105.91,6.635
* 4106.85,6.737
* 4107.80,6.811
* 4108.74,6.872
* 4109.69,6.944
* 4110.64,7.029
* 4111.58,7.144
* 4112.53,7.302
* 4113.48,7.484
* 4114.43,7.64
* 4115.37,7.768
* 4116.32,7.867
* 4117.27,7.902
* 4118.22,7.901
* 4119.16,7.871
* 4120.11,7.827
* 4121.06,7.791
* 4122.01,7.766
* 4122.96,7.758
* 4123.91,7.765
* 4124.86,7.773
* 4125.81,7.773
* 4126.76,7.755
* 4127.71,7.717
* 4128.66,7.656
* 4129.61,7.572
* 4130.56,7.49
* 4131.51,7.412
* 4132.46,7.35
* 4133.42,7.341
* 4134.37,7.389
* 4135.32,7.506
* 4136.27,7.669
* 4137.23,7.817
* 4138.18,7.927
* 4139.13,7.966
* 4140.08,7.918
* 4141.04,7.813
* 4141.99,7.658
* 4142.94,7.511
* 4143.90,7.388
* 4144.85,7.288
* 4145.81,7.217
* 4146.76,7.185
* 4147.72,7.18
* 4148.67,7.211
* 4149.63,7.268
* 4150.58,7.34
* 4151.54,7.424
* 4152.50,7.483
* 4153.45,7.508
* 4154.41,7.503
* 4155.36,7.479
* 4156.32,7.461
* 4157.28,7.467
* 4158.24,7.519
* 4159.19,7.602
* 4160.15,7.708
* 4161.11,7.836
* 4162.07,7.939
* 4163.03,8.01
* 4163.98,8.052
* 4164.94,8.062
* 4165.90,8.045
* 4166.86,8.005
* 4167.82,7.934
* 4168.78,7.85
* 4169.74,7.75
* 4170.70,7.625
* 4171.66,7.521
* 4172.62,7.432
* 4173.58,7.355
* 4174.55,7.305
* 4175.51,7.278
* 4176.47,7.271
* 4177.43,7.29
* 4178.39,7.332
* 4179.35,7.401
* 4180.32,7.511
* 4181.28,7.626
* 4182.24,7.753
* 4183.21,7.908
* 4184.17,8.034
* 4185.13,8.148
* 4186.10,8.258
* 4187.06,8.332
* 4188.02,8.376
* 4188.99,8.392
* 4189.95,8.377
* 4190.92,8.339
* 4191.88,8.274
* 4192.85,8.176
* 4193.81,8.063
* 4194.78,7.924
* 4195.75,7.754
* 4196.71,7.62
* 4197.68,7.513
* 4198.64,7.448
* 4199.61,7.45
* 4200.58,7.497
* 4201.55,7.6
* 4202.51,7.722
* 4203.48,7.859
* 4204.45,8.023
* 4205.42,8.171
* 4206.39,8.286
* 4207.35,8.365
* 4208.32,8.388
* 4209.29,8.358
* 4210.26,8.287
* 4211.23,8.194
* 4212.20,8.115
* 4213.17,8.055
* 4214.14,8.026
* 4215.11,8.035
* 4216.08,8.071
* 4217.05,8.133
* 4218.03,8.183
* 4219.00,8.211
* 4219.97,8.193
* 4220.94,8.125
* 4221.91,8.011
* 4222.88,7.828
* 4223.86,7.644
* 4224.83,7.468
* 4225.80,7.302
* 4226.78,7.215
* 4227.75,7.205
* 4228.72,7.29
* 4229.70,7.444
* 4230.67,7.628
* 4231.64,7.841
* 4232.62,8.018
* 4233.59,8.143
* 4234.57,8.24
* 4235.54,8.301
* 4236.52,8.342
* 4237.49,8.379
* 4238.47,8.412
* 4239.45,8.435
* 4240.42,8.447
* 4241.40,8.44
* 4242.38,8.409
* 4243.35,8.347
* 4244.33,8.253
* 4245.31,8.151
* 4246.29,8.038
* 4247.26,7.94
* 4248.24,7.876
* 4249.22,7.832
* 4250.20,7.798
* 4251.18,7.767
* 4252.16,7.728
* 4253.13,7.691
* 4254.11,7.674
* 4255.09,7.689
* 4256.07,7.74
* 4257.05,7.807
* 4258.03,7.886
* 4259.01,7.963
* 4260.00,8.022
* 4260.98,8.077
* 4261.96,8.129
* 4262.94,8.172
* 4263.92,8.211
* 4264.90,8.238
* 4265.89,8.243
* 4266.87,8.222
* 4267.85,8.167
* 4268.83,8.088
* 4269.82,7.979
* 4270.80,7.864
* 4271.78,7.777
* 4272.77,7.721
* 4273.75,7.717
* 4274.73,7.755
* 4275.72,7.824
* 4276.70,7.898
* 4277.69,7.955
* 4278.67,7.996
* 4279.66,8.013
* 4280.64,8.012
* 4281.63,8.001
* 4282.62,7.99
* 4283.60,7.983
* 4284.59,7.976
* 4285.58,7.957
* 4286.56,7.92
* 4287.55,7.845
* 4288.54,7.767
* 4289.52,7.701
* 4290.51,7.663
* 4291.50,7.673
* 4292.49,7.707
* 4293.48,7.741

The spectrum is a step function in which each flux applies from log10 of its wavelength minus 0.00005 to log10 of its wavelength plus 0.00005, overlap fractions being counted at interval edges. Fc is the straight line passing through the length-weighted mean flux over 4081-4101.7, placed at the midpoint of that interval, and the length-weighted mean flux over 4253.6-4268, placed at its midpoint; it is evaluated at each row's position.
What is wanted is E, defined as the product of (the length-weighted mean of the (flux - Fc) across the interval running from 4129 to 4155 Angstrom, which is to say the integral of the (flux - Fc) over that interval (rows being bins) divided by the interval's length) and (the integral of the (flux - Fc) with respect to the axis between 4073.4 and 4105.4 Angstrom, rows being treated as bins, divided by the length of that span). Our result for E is -0.001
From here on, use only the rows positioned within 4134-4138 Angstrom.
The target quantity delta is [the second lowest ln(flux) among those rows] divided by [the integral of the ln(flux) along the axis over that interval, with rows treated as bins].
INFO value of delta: 0.248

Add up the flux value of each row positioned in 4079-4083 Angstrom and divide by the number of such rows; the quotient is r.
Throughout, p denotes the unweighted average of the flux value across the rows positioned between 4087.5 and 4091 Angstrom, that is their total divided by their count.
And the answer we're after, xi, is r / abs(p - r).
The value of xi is 43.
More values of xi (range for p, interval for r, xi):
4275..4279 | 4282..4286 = 137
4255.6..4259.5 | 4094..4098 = 7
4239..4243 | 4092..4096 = 6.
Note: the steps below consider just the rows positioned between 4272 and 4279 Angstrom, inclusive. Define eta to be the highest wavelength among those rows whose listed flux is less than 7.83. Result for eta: 4275.72 Angstrom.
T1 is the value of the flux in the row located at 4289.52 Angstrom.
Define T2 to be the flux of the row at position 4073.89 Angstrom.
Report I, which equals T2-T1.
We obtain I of -0.3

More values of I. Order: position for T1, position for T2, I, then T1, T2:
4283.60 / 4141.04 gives -0.2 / 7.983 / 7.813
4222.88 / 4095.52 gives -0.9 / 7.828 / 6.931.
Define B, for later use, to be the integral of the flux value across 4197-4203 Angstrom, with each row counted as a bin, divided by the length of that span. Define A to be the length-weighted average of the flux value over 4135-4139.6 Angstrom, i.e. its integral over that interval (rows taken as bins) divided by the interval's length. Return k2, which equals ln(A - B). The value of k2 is -1.40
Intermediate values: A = 7.79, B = 7.5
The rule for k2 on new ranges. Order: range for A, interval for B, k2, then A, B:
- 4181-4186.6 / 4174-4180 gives -0.42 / 7.97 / 7.3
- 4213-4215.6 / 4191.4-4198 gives -2.04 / 8.04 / 7.9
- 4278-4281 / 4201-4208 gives -5.18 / 8.02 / 8.0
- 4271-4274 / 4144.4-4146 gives -0.65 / 7.76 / 7.2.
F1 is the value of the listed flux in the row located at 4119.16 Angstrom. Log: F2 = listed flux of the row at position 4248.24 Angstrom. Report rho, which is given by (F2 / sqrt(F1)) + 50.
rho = 52.81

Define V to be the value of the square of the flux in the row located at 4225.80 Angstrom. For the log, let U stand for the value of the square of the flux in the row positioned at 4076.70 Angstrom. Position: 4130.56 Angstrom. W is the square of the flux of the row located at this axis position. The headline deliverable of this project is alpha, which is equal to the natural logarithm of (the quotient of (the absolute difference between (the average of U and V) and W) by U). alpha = -3.1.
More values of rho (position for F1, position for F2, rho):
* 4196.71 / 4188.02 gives 53.03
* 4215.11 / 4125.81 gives 52.74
